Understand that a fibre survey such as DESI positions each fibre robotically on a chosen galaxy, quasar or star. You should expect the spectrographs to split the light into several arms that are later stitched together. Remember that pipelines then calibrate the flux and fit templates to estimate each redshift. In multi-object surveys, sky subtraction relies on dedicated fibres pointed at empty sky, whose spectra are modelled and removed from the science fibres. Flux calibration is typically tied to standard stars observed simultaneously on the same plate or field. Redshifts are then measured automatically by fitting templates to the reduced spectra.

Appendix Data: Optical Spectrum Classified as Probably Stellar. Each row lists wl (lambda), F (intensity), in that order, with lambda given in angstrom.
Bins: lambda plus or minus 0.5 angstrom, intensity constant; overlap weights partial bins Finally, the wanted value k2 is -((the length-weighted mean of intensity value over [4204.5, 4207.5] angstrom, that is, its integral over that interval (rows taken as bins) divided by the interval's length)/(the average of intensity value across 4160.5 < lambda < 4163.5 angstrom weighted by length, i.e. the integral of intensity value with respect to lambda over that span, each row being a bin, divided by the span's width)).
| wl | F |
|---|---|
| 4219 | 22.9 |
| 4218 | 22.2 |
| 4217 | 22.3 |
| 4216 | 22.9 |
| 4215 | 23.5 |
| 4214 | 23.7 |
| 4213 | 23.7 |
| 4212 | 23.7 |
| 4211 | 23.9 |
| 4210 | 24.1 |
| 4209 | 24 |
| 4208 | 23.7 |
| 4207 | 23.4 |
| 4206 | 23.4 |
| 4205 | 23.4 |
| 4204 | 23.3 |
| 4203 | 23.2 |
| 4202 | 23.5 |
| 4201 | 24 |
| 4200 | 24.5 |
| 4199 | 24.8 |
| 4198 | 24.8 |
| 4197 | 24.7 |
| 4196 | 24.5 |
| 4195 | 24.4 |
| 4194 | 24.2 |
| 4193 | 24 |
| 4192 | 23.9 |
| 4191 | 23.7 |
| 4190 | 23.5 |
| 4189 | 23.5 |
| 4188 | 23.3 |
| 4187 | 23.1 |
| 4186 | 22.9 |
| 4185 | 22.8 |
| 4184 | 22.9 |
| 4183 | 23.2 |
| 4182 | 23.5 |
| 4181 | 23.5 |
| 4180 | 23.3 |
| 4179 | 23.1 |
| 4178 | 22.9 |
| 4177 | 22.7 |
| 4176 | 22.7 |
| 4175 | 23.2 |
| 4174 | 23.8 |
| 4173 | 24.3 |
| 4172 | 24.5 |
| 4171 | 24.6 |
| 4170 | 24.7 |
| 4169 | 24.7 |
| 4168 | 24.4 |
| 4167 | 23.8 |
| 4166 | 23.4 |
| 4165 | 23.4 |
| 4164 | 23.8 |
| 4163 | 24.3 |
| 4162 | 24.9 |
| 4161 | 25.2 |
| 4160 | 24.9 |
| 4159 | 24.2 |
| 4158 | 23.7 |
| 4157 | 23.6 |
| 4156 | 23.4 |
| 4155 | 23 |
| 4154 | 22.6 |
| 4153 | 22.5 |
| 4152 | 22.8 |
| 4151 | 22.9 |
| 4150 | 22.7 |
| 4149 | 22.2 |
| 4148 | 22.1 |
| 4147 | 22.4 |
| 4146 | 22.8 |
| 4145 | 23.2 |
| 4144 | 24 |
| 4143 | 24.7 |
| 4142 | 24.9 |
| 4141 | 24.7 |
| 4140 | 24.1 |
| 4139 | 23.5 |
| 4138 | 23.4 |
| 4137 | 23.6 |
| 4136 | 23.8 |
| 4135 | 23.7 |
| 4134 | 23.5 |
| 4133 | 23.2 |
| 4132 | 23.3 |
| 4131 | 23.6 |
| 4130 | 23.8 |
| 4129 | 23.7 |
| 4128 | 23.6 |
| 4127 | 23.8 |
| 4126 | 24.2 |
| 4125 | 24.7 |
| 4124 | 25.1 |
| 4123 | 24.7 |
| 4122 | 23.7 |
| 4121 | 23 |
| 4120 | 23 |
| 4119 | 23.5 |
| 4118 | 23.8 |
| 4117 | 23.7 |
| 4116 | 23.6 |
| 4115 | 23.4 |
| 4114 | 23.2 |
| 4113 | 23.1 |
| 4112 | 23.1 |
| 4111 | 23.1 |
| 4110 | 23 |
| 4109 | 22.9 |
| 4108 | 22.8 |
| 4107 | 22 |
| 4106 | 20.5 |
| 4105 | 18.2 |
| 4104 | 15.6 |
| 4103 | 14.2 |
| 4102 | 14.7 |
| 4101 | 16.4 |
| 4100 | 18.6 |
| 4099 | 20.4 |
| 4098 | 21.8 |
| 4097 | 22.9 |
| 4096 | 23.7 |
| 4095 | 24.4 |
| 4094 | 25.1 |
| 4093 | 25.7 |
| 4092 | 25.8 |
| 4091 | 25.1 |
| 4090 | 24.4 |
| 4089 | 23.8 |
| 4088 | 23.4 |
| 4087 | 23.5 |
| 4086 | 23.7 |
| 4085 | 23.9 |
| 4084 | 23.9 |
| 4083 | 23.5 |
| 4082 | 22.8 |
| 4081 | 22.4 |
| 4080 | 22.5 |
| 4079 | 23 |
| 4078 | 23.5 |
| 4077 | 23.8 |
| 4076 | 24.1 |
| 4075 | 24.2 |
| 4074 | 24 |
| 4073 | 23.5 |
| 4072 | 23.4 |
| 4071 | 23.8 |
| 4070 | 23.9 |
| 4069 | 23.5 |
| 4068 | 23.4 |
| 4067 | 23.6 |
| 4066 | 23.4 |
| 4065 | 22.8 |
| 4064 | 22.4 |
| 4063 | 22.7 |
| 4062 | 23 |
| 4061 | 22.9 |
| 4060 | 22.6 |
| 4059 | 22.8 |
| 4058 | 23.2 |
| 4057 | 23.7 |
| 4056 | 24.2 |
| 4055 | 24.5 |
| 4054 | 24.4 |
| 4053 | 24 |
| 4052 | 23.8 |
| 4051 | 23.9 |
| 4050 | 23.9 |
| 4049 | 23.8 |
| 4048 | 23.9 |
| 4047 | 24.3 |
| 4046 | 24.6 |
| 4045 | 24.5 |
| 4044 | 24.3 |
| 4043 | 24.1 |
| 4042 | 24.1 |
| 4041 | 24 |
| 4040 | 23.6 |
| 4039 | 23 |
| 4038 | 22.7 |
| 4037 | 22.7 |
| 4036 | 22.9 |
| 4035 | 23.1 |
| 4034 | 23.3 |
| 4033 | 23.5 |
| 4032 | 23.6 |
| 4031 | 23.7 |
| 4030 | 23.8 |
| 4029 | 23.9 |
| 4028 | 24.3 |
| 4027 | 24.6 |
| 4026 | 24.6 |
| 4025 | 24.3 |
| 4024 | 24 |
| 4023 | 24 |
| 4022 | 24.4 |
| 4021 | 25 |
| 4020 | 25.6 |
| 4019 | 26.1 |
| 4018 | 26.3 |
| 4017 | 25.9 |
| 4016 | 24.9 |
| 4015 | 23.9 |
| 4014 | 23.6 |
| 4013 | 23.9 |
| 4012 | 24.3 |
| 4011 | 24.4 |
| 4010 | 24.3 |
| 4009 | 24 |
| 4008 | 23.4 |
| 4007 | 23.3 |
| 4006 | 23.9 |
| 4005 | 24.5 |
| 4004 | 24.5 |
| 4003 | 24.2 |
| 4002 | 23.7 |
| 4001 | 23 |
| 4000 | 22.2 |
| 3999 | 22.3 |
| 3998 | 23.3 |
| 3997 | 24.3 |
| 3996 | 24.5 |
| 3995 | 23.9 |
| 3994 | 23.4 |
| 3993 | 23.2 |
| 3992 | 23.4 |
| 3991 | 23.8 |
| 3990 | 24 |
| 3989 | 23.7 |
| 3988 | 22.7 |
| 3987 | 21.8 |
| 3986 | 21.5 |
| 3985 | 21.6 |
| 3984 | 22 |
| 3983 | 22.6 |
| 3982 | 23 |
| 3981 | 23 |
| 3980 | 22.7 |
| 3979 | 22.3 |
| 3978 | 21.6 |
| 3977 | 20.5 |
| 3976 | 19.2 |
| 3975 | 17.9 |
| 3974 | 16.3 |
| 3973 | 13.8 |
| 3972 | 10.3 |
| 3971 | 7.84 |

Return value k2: -0.94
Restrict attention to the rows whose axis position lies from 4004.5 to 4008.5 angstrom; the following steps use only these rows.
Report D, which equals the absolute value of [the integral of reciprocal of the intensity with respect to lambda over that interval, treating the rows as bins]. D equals 0.168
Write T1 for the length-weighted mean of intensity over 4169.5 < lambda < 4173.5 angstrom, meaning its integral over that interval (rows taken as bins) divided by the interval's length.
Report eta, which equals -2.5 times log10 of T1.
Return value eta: -3.47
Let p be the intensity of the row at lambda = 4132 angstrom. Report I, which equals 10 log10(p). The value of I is 13.7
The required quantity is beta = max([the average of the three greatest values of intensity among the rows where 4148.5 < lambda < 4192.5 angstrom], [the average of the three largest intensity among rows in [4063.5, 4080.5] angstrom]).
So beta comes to 25.0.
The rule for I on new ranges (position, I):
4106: 13.1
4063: 13.6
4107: 13.4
